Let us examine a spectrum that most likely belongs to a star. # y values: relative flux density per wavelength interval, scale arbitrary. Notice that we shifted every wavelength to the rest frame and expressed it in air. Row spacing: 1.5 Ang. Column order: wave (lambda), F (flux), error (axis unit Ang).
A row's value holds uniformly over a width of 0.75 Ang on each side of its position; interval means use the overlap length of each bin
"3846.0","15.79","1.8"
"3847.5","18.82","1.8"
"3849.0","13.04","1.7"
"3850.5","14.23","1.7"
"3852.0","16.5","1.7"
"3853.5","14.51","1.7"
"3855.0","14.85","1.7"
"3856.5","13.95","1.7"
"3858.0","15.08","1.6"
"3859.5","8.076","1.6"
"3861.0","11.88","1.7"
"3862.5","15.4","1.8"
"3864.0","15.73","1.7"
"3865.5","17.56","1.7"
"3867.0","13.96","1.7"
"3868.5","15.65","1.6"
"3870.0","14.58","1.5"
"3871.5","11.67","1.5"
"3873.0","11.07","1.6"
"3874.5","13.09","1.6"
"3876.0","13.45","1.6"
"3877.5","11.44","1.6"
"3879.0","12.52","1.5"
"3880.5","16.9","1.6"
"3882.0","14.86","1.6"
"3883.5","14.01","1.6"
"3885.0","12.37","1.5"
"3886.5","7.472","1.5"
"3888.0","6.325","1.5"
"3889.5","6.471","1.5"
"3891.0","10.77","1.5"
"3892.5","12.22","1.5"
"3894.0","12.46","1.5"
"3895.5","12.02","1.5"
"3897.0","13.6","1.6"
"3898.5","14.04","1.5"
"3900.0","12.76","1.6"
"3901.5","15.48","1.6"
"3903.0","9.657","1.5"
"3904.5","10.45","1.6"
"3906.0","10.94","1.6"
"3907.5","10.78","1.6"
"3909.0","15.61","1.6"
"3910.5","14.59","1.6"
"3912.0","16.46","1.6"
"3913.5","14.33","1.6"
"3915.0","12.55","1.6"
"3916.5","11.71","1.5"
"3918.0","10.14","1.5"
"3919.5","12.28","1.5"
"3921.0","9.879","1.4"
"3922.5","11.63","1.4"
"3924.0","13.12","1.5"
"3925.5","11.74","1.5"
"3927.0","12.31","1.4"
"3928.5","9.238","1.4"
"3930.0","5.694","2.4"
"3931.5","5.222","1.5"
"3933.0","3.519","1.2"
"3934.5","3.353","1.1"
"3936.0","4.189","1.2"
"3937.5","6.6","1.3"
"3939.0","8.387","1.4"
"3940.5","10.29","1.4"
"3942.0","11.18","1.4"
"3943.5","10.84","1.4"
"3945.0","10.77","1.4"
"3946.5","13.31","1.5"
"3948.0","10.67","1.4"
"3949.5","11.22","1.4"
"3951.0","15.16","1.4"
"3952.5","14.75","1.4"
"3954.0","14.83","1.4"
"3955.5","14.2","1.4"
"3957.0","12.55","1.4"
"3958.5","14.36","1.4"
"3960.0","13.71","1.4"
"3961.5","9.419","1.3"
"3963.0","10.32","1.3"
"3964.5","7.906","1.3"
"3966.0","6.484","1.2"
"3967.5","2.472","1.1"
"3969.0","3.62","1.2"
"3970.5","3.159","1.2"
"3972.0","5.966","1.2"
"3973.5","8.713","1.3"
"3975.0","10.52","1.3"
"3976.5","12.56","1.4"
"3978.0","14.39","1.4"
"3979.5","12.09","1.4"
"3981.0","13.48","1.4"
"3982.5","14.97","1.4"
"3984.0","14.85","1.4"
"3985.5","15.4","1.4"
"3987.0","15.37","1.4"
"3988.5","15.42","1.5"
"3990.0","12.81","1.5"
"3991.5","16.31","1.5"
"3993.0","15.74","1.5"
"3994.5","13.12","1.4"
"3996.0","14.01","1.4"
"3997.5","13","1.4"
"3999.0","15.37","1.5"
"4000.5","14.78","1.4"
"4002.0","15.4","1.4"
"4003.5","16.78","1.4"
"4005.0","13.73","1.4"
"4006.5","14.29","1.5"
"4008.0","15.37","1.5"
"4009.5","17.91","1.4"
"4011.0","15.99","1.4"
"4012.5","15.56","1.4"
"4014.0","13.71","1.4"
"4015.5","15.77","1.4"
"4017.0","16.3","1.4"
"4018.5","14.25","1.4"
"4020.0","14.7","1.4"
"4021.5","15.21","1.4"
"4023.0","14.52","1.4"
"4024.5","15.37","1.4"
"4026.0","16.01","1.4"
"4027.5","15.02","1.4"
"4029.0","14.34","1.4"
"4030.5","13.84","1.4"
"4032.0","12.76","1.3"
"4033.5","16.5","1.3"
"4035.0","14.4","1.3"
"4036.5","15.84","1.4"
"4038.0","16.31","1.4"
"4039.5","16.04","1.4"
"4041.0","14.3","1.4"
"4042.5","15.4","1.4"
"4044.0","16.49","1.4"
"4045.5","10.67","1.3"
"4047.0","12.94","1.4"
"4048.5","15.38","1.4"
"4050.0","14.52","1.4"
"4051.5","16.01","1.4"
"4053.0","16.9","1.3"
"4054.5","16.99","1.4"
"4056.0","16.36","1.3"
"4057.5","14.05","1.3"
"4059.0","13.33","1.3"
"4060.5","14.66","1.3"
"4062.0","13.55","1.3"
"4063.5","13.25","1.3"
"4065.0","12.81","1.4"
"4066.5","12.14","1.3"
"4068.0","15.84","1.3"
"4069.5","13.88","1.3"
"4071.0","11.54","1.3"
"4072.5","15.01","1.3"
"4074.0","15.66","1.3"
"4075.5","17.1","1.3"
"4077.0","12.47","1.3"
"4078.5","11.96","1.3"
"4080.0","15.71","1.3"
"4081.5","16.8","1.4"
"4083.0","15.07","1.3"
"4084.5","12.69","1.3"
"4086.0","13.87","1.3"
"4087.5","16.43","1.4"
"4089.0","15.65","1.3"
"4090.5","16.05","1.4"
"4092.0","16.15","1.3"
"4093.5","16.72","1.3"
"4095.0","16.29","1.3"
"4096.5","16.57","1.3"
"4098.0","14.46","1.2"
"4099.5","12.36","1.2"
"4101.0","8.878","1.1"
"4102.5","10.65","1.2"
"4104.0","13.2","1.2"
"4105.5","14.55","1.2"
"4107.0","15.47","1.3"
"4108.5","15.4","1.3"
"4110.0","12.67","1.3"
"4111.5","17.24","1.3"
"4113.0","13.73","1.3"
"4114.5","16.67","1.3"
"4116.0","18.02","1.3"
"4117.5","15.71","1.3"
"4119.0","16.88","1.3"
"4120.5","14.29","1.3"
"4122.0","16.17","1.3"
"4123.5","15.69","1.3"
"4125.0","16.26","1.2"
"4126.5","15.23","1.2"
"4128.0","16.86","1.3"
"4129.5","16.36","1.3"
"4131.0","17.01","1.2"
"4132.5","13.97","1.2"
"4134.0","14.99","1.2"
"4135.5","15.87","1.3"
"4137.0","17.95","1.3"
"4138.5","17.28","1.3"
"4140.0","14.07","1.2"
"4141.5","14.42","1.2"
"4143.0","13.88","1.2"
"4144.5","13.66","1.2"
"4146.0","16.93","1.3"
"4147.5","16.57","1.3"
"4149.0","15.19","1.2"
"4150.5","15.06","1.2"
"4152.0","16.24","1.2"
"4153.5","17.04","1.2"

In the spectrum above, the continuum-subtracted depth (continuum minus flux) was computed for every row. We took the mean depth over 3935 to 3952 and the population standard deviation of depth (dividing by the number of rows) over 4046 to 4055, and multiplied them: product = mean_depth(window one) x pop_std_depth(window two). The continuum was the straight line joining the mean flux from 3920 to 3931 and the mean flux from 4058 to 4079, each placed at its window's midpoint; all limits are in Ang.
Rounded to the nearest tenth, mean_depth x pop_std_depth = 0.9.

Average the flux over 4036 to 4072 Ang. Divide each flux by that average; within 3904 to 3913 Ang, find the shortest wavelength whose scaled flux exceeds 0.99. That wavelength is 3909.0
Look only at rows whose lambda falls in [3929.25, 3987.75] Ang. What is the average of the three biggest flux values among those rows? 15.3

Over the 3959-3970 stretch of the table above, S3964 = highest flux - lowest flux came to 11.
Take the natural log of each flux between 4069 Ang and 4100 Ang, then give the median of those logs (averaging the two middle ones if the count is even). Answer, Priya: 2.75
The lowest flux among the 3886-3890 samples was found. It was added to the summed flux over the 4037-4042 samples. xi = 53.0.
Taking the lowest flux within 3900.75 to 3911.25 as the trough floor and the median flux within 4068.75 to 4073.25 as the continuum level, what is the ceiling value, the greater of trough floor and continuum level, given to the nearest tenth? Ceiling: 13.9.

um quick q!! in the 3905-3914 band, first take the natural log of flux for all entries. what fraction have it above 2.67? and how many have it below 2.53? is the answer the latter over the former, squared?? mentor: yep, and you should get 16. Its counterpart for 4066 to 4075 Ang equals 16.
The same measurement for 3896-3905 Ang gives 144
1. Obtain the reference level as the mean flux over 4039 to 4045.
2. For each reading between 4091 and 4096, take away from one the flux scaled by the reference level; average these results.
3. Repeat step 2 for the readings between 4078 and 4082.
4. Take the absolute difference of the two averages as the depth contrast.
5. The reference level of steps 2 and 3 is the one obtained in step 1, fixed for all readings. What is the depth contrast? 0.10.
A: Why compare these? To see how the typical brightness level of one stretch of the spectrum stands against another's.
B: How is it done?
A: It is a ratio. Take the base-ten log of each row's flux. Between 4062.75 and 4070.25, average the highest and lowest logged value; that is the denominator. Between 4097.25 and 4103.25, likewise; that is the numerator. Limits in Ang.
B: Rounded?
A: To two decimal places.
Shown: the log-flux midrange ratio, 0.92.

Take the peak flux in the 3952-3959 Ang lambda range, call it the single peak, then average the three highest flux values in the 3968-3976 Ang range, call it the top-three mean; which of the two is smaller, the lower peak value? 8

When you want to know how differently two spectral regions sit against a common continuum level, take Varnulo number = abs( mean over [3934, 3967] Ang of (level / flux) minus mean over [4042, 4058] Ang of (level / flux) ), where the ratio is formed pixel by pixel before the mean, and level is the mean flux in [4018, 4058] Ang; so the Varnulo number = 0.6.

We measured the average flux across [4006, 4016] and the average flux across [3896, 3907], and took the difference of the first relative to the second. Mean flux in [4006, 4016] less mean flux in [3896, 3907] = 3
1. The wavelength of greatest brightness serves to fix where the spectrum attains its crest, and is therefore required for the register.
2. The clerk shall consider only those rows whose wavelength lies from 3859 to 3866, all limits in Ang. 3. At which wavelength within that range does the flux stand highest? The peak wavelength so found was 3865.5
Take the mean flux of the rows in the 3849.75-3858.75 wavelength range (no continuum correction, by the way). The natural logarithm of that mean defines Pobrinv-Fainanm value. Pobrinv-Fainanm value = 2.70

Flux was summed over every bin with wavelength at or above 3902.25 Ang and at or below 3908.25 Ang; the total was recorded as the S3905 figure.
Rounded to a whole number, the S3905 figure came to 42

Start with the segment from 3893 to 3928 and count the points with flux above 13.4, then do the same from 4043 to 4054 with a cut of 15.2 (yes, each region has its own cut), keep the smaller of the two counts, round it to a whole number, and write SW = 4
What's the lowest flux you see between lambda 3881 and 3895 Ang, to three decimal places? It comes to 6.325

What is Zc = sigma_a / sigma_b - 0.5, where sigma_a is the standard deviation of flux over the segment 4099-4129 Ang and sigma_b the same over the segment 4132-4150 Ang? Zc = 1.1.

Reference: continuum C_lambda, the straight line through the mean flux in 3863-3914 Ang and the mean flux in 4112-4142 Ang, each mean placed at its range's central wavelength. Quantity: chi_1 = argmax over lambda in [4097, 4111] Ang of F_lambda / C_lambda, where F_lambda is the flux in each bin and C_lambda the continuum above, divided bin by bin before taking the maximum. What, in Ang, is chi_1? 4107.0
